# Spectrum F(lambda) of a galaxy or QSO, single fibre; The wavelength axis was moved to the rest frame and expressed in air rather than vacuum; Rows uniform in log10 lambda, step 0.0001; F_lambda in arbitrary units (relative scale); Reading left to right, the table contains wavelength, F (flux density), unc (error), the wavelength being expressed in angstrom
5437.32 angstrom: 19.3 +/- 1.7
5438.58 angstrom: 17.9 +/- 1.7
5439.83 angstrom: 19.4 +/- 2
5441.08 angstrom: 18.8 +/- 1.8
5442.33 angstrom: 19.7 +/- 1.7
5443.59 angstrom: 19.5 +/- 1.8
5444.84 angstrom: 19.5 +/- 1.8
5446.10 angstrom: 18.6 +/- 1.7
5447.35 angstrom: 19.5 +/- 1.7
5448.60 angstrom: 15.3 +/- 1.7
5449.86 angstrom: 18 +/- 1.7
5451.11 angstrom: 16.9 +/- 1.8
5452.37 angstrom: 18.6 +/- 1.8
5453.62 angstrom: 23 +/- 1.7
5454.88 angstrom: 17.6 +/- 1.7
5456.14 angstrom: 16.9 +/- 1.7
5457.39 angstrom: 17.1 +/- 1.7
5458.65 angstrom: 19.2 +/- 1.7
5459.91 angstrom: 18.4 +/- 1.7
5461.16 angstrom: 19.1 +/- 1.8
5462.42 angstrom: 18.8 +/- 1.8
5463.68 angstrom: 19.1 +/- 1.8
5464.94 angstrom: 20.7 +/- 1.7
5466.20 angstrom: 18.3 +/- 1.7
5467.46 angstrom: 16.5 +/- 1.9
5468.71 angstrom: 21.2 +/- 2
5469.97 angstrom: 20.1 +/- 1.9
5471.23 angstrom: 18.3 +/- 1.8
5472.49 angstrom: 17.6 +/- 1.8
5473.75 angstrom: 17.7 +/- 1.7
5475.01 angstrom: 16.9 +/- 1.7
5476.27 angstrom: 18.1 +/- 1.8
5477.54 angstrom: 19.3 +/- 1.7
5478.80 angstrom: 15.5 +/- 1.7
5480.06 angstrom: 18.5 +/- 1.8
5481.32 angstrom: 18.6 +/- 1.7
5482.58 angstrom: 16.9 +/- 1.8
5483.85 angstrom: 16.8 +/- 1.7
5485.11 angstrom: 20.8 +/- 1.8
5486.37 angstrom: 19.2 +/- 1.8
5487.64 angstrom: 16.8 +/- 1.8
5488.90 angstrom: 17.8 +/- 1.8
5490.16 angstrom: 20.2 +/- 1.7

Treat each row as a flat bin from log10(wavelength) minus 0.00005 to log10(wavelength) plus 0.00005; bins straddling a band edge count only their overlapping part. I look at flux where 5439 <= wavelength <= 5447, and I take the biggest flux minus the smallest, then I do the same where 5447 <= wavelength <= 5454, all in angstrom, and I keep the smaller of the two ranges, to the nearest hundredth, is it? 1.10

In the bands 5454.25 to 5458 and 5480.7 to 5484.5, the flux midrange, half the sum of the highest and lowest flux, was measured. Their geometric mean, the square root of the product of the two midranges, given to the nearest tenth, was 17.5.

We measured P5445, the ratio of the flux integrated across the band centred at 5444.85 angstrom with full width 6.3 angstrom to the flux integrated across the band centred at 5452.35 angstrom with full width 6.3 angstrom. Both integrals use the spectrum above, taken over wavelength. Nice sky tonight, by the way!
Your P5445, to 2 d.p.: 1.03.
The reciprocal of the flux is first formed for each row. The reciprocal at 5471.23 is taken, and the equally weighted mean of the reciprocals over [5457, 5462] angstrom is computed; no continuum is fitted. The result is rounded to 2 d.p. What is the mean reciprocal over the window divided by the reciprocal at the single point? 0.99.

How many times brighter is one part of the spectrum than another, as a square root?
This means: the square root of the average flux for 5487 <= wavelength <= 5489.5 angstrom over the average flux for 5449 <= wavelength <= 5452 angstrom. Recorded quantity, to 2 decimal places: 1.00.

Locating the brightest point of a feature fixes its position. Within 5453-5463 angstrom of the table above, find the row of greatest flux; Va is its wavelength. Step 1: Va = 5453.62 angstrom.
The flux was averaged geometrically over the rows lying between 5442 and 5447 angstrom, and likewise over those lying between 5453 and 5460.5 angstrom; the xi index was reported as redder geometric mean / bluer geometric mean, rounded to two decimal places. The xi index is 0.96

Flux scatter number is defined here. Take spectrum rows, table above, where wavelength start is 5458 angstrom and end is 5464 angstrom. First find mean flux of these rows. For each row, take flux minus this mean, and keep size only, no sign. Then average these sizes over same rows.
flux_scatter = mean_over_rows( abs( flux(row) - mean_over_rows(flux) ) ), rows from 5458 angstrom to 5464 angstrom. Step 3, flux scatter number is 0.26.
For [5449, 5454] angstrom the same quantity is 1.94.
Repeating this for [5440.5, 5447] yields 0.42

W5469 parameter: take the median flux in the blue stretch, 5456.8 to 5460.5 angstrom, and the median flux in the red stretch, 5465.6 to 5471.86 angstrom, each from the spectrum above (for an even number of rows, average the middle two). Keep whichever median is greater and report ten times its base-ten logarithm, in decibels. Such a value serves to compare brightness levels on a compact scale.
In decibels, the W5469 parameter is 12.6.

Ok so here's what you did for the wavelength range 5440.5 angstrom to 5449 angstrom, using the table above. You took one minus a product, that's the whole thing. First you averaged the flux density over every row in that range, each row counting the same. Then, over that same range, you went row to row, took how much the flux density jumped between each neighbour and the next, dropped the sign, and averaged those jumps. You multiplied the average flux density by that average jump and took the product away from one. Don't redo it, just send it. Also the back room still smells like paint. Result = -21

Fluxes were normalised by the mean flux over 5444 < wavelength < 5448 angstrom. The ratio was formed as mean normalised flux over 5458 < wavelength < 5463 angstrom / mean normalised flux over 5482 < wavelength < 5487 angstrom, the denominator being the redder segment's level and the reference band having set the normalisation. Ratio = 1.02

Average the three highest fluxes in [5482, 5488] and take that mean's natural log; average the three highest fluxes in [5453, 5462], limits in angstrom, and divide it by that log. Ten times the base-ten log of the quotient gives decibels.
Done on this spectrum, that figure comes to 8.42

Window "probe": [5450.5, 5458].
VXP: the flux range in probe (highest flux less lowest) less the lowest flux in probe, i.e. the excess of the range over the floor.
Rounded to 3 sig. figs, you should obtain -10.8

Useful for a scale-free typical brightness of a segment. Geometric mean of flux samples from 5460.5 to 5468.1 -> 18.7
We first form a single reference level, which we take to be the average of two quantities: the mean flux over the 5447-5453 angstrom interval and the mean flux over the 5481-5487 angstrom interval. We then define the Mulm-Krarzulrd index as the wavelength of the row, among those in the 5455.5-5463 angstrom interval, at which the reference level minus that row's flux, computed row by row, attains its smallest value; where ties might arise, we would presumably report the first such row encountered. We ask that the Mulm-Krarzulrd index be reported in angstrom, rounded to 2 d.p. 5458.65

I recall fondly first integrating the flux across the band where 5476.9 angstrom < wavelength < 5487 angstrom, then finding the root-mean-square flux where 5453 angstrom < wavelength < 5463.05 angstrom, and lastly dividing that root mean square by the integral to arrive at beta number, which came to 0.1026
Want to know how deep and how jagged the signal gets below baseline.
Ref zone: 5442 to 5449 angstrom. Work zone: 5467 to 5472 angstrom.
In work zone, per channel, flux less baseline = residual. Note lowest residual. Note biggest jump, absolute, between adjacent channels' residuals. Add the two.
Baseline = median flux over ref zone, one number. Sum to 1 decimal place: 1.7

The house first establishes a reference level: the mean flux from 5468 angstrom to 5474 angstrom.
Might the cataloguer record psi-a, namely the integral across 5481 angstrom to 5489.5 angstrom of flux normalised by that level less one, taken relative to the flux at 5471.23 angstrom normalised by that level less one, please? 11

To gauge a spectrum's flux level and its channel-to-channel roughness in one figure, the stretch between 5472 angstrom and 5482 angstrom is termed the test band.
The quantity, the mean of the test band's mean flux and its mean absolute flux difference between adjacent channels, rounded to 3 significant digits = 9.62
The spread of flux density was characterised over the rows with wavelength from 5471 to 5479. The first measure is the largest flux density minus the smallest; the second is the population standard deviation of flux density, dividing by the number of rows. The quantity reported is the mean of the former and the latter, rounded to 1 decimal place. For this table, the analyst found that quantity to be 2.5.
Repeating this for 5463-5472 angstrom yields 3.1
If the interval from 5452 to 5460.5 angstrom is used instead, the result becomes 4.0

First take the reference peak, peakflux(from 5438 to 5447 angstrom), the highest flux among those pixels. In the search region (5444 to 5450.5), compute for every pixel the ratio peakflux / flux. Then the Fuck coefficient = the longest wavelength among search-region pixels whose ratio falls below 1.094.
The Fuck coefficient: 5447.35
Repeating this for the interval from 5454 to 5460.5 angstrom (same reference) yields 5459.91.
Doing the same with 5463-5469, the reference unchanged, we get 5468.71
